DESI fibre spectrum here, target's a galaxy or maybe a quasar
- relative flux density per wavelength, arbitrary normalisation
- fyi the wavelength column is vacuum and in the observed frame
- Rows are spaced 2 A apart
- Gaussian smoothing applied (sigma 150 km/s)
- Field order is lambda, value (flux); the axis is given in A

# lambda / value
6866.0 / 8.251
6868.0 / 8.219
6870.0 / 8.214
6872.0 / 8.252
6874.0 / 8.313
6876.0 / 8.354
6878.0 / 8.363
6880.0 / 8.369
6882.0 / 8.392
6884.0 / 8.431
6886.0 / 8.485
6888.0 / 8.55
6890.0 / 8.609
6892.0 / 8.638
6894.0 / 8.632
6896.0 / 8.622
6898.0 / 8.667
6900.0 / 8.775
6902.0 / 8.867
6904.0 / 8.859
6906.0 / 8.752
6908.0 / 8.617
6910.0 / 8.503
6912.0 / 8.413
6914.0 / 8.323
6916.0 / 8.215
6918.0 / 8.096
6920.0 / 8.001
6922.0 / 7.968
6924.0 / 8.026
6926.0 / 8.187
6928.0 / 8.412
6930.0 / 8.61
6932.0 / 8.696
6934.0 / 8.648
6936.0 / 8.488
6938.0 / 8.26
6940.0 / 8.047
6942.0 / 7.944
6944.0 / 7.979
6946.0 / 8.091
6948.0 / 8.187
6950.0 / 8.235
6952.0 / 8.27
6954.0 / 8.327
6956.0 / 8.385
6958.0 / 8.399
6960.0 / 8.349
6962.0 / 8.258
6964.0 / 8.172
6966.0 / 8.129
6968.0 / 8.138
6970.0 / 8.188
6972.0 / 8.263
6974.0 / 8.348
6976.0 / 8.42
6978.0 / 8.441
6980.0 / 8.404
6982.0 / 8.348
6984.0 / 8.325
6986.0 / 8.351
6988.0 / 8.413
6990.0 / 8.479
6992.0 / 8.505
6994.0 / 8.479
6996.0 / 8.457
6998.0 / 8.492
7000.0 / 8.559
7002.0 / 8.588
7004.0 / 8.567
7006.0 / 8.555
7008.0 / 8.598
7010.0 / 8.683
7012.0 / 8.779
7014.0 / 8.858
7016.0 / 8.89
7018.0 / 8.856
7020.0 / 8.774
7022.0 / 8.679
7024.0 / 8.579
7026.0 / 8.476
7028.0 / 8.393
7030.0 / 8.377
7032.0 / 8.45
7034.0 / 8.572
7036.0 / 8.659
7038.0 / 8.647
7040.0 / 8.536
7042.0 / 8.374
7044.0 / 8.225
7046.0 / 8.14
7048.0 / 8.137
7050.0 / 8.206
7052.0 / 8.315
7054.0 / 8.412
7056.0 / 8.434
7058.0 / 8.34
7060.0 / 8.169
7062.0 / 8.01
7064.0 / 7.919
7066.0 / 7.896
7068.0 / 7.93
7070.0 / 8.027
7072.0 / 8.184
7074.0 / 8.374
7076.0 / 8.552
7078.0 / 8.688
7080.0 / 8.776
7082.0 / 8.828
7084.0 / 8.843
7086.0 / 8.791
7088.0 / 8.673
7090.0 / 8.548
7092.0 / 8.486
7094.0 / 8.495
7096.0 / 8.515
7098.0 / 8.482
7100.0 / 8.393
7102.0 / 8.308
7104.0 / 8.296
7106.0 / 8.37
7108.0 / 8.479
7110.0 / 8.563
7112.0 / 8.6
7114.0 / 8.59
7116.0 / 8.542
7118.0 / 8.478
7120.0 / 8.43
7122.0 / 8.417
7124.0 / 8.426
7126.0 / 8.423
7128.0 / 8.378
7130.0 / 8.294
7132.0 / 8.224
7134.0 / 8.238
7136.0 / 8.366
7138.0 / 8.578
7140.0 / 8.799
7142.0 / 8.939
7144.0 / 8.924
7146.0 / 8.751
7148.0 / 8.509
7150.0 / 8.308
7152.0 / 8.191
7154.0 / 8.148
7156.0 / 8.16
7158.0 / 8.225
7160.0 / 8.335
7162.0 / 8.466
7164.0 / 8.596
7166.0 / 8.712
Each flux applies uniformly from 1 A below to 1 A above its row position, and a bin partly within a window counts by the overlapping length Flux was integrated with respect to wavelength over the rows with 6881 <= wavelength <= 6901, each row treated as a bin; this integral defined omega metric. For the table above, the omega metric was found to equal 172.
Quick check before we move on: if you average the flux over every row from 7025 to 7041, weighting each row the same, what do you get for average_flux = 8.51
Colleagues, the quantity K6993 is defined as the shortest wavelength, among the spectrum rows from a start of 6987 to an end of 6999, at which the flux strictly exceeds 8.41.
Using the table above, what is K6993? 6988.0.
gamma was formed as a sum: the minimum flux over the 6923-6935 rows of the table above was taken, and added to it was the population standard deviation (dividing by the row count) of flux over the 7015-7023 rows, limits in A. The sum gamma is 8.1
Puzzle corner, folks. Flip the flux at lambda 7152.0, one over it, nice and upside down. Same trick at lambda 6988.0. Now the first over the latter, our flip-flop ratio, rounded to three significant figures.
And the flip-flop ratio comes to 1.03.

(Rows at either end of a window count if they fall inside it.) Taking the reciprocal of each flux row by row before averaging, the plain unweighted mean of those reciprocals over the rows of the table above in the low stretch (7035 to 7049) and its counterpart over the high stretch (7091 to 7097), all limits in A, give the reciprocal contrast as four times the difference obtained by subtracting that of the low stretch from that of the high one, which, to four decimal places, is -0.0065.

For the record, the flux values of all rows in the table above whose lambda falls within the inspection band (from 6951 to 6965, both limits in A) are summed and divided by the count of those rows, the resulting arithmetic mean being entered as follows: 8.31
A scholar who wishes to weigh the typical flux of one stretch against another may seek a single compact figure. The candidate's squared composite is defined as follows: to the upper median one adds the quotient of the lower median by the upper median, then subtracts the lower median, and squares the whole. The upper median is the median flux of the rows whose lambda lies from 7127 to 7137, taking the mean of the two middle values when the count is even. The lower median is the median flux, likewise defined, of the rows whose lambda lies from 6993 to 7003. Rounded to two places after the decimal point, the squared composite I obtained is 0.68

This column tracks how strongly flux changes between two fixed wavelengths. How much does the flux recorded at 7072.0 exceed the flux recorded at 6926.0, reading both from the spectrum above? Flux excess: 0.00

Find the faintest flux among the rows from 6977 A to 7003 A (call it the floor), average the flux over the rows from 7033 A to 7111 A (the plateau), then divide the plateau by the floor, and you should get 1.01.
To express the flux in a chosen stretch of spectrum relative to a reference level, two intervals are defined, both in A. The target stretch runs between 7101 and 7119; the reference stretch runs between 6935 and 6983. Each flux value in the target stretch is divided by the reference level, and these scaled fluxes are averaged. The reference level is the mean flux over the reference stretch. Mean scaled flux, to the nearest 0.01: 1.03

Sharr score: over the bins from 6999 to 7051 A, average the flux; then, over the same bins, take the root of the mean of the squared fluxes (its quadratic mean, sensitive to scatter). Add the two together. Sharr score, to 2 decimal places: 17.09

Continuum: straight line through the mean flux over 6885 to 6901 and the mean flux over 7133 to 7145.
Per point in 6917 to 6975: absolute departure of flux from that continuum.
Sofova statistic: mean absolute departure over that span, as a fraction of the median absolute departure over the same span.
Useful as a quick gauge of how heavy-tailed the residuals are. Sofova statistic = 0.99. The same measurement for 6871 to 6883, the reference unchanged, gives 1.07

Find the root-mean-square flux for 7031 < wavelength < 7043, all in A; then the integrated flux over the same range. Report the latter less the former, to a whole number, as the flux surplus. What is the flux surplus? 94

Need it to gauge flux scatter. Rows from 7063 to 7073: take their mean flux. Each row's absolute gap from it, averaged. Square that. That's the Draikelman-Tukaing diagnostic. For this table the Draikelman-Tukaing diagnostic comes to 0.0084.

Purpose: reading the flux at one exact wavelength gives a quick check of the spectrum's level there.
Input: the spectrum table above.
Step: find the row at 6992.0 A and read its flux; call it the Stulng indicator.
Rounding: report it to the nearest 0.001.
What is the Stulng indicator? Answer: 8.505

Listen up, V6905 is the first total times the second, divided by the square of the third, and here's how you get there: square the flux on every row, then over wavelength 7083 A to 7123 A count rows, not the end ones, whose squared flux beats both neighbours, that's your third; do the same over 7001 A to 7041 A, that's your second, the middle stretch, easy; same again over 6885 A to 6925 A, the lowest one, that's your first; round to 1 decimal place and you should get 1.0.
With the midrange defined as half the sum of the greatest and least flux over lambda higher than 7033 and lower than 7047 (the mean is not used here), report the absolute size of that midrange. 8.40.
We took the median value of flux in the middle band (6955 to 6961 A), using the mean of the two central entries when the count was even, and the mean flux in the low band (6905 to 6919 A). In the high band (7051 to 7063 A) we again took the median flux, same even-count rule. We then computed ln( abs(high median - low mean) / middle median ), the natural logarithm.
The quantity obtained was -4.54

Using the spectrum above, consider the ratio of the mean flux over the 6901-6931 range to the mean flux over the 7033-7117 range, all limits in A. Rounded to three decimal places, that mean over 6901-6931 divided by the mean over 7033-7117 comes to 0.997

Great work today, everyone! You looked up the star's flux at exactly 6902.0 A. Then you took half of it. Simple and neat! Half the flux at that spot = 4.43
